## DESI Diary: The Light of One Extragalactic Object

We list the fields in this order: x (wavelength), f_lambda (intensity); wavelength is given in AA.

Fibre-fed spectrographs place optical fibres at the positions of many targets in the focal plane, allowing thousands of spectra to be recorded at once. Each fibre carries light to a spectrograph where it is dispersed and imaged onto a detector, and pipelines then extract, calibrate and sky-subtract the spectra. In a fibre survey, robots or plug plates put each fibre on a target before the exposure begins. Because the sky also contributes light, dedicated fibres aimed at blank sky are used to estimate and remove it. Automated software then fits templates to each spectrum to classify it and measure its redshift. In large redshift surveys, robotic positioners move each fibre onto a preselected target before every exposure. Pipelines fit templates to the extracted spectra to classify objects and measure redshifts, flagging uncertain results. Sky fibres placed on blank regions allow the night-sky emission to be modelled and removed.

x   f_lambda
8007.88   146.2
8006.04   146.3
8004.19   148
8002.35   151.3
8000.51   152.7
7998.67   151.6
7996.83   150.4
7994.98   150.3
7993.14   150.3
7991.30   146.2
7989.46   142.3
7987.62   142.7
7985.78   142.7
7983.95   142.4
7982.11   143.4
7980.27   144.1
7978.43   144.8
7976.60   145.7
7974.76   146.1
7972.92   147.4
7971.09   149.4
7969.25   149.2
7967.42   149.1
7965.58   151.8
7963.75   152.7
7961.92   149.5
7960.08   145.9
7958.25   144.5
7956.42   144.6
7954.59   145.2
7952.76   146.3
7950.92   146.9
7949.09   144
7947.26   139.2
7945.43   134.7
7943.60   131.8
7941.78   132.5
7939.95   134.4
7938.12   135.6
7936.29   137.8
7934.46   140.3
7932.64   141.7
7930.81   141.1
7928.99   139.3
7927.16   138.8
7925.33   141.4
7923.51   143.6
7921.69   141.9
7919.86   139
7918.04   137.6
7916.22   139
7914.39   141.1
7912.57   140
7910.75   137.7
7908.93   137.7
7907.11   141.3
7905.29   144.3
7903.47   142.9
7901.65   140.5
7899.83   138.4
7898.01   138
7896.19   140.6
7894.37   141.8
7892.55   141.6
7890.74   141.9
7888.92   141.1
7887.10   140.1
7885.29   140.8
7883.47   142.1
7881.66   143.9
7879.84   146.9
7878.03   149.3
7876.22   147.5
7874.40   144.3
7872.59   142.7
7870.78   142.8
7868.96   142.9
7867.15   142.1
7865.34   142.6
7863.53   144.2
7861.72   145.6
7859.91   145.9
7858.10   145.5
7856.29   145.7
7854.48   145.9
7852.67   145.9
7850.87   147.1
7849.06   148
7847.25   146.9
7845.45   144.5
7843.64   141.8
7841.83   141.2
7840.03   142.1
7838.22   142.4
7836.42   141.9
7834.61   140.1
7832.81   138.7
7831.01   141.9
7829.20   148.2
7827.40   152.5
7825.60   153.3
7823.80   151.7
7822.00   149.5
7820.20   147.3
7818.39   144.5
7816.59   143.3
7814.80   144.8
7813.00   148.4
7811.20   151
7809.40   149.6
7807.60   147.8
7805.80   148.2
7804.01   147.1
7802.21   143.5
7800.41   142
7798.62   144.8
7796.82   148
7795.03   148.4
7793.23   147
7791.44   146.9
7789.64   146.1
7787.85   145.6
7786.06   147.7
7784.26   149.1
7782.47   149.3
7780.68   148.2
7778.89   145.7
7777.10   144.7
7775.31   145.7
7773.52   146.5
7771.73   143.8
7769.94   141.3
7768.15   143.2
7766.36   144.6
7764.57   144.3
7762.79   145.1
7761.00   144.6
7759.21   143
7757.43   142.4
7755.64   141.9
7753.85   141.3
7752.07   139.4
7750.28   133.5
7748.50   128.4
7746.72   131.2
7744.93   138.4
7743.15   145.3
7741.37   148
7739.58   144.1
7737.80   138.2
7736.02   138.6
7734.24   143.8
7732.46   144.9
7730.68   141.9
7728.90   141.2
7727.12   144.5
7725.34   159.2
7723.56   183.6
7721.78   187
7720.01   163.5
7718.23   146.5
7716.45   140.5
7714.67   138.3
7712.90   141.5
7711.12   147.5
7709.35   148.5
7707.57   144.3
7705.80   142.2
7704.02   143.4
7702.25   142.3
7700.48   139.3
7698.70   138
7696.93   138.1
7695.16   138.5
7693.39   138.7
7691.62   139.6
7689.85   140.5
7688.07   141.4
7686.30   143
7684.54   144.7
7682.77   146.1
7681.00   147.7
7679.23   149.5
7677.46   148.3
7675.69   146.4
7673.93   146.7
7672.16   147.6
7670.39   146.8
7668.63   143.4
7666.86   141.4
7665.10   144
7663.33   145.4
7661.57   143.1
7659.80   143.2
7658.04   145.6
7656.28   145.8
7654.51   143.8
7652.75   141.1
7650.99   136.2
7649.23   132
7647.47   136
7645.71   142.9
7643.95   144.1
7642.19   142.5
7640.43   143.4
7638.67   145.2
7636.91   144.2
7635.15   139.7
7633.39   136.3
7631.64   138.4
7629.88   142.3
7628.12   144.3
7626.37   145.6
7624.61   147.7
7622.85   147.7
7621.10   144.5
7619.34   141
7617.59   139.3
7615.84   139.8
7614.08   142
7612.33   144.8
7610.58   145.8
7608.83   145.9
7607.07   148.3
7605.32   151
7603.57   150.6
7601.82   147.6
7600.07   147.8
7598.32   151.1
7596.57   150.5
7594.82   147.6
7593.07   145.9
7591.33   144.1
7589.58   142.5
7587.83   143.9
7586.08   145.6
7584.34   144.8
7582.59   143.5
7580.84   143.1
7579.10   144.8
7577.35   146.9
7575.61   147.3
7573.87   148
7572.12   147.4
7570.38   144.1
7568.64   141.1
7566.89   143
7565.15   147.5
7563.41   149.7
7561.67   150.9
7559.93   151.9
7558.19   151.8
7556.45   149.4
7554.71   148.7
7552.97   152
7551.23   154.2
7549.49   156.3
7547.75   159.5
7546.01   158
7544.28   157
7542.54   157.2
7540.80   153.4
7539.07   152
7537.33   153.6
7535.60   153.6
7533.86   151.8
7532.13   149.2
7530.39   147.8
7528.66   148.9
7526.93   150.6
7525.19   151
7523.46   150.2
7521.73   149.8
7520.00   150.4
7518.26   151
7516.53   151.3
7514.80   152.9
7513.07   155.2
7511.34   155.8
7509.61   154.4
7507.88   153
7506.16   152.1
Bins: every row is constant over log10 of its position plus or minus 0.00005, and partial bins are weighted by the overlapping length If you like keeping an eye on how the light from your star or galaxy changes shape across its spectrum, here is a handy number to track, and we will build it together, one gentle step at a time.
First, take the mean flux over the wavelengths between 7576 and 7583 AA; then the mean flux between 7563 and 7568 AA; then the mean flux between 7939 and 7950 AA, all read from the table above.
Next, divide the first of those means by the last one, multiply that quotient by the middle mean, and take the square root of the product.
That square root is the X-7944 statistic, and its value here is 12.5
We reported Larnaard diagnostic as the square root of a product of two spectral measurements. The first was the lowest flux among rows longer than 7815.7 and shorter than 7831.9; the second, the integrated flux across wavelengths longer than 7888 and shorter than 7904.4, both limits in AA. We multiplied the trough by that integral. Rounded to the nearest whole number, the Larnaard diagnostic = 572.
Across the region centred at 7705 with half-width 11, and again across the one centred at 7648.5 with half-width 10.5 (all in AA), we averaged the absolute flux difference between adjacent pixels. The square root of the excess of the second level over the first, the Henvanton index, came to 0.8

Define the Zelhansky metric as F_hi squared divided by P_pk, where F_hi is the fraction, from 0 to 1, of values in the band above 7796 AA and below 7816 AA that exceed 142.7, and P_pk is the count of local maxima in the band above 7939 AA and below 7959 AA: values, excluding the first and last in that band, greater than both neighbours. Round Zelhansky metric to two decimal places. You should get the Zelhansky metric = 0.83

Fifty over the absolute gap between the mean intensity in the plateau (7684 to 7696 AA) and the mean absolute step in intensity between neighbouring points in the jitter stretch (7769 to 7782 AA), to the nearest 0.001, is 0.359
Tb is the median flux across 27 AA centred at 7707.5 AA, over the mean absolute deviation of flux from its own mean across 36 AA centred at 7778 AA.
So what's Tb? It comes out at 88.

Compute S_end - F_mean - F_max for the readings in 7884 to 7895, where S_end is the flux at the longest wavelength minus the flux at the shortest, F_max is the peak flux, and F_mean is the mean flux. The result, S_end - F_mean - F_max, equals -282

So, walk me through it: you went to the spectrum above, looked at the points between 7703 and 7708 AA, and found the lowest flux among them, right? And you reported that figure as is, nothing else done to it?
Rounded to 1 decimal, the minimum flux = 142.2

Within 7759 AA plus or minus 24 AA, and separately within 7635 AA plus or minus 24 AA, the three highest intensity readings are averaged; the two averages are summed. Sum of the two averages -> 296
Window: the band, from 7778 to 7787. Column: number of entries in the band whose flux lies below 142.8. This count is 0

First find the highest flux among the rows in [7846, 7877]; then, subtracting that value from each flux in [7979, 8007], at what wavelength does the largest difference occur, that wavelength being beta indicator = 8000.51 AA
